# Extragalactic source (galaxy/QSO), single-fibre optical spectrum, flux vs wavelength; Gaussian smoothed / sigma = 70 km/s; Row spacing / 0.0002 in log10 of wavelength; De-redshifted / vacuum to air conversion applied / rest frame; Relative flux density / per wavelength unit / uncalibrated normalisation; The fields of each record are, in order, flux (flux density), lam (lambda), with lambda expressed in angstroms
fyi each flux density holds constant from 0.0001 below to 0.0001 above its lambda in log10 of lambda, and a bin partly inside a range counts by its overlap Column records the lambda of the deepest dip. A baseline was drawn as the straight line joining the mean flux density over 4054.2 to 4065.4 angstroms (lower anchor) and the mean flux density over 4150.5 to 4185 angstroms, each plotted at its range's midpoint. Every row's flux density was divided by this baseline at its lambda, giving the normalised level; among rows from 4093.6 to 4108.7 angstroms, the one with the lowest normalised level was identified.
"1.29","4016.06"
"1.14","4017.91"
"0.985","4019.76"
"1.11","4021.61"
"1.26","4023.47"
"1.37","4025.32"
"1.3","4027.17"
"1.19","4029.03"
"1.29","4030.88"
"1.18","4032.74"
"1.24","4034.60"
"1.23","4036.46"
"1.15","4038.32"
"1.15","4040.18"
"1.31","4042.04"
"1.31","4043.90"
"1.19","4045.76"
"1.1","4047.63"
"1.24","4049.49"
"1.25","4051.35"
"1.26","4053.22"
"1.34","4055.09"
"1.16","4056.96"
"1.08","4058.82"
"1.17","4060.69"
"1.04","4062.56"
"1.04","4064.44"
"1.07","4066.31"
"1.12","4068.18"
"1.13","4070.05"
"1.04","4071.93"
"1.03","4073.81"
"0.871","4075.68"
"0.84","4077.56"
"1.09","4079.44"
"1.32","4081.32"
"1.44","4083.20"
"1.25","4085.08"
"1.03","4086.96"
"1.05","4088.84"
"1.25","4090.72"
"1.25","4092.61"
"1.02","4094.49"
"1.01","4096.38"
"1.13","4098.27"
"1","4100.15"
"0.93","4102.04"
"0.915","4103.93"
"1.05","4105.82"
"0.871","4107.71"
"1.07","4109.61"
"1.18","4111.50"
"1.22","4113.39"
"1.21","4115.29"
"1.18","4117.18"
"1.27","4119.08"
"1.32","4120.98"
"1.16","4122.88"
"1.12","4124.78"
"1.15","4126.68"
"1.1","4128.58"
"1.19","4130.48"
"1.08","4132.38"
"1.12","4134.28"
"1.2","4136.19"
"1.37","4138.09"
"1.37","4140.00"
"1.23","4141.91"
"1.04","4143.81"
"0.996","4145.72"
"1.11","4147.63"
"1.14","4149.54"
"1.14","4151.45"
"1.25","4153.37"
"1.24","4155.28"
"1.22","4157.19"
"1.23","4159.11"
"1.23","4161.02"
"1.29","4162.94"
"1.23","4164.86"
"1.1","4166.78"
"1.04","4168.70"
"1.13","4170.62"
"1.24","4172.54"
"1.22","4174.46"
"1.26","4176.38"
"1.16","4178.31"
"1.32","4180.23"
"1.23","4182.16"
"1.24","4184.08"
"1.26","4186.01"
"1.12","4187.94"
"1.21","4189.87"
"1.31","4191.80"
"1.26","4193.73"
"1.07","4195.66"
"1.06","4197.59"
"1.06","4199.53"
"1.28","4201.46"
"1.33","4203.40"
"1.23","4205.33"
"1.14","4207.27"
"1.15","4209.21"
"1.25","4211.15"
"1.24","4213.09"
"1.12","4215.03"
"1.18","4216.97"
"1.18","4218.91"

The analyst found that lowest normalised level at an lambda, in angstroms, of 4107.71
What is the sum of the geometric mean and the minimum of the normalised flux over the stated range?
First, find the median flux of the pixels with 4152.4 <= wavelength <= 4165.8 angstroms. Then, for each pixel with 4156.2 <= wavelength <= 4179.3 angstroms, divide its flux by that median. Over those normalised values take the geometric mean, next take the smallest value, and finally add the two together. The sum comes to 1.82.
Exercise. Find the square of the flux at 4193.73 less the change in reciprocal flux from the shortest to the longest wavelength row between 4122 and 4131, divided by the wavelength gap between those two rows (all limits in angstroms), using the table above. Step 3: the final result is 1.59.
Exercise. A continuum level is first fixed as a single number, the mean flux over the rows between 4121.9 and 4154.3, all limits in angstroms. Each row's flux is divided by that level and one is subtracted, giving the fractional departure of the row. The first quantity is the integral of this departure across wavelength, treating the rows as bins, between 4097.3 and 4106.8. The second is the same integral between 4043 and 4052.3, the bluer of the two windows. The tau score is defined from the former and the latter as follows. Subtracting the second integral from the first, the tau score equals -1.7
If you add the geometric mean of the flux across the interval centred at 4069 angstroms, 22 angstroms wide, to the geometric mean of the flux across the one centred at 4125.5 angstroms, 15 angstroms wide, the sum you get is 2.21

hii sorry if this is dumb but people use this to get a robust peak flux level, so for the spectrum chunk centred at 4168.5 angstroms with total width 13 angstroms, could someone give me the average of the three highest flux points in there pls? 1.25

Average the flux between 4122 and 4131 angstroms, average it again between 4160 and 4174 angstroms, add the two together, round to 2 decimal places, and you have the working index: 2.32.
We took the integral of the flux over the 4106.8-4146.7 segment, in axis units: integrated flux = 46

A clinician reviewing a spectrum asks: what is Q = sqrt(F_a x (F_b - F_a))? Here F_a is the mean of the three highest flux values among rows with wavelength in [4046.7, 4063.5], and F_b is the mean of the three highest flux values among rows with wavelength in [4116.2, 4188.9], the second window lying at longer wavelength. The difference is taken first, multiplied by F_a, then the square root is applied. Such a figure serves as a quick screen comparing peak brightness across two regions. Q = 0.30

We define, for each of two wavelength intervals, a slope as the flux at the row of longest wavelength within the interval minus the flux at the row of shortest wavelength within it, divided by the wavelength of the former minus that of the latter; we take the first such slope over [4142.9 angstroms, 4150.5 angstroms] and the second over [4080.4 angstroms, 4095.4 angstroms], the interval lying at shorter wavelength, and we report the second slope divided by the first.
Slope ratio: -1.3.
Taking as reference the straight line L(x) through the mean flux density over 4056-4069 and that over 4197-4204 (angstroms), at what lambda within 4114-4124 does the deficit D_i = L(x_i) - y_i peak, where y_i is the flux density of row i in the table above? 4122.88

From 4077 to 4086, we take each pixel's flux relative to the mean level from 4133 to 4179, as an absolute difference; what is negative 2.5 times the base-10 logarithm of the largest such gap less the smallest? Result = 1.35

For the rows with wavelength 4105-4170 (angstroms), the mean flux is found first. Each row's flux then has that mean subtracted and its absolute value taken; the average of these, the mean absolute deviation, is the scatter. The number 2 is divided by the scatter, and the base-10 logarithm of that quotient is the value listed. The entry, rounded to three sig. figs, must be 1.38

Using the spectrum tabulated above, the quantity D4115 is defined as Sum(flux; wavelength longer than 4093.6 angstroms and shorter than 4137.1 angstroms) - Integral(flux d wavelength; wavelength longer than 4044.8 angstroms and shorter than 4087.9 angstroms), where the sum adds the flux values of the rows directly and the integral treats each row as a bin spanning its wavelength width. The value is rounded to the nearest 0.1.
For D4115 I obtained -23.4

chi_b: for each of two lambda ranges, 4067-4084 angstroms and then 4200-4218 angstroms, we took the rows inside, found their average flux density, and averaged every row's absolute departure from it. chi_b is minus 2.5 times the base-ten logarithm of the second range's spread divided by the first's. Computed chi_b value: 0.9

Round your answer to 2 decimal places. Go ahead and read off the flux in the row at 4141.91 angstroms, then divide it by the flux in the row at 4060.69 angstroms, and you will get 1.05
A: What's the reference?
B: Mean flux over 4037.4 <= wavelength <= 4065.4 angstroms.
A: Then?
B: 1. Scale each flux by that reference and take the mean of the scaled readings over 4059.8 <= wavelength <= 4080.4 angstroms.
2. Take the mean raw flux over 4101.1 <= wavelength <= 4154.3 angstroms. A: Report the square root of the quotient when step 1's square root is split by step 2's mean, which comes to 0.905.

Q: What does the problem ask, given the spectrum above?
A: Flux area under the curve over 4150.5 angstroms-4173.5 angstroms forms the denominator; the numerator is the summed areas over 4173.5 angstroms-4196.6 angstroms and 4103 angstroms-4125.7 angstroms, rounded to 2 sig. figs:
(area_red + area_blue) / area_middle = 2.0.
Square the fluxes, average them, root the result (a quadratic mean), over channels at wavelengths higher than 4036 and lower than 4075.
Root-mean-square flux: 1.17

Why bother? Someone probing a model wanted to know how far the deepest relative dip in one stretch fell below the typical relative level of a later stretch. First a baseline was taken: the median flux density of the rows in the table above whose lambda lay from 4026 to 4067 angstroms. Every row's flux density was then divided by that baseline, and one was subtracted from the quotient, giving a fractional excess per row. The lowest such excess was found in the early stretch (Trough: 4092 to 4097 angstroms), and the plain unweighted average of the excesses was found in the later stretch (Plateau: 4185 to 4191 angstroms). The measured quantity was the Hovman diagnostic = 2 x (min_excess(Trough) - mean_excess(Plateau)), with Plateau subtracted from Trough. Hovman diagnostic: -0.3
